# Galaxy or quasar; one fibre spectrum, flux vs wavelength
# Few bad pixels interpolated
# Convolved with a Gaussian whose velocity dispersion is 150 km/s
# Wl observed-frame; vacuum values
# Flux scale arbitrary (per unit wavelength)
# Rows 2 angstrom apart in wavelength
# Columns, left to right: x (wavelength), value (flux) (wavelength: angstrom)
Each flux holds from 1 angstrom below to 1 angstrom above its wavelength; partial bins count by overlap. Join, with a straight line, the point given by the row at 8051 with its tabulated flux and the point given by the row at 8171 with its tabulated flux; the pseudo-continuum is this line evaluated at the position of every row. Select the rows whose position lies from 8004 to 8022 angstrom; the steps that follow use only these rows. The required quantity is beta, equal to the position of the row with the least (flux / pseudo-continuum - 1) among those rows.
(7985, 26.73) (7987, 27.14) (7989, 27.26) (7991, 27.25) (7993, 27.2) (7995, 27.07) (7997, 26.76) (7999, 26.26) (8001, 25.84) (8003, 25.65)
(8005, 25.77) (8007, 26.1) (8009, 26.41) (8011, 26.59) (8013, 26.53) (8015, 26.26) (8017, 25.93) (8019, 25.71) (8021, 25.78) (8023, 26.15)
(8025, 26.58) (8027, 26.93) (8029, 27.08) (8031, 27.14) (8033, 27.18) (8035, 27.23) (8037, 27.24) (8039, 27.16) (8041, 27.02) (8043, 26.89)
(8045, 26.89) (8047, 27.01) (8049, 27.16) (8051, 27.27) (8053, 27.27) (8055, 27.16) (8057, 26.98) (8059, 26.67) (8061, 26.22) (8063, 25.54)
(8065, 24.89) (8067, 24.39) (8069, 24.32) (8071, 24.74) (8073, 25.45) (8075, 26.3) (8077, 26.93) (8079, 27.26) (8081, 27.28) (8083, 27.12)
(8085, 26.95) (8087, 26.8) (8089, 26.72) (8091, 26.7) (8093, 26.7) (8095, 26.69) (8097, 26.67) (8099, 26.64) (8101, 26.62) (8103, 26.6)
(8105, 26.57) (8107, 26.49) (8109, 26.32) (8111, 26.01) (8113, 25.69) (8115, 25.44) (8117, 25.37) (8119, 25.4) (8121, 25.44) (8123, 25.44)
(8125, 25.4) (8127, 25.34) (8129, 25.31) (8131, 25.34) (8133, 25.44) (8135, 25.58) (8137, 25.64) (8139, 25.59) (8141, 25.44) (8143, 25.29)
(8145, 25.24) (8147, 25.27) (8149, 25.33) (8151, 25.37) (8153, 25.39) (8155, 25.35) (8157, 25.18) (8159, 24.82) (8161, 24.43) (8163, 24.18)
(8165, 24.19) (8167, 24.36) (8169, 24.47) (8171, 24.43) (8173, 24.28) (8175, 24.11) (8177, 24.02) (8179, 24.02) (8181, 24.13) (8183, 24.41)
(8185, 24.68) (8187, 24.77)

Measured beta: 8005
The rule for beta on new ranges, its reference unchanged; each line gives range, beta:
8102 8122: 8117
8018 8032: 8019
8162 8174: 8163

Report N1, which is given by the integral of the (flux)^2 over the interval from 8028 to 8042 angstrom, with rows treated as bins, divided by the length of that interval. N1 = 737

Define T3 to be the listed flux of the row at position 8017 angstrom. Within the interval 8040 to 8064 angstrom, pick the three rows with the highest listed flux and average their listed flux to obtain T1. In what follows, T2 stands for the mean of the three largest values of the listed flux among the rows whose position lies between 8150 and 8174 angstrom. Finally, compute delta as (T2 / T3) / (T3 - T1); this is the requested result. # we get -0.8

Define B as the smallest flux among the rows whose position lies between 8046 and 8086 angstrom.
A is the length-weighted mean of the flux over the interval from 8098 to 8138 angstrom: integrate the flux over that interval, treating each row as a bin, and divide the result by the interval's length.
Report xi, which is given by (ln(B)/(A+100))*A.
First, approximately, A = 25.8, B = 24.32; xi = 0.655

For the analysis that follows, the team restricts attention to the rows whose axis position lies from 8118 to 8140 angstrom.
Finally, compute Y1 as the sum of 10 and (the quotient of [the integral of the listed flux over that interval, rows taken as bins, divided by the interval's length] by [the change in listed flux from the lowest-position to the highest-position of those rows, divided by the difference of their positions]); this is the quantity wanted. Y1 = 2689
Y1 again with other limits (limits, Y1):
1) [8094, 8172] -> -847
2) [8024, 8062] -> -2690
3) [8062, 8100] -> 868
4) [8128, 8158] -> -5457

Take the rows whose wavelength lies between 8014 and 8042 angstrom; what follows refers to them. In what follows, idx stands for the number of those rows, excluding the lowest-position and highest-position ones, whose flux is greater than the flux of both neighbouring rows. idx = 1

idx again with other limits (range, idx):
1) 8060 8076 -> 0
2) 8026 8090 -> 2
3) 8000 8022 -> 1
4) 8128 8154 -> 1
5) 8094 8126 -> 0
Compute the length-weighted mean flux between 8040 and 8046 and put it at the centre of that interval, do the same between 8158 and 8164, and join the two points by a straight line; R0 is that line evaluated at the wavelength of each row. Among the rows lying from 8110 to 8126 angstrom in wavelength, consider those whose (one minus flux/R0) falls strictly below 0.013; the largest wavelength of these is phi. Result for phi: 8125 angstrom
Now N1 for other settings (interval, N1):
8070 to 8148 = 678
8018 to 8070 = 705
